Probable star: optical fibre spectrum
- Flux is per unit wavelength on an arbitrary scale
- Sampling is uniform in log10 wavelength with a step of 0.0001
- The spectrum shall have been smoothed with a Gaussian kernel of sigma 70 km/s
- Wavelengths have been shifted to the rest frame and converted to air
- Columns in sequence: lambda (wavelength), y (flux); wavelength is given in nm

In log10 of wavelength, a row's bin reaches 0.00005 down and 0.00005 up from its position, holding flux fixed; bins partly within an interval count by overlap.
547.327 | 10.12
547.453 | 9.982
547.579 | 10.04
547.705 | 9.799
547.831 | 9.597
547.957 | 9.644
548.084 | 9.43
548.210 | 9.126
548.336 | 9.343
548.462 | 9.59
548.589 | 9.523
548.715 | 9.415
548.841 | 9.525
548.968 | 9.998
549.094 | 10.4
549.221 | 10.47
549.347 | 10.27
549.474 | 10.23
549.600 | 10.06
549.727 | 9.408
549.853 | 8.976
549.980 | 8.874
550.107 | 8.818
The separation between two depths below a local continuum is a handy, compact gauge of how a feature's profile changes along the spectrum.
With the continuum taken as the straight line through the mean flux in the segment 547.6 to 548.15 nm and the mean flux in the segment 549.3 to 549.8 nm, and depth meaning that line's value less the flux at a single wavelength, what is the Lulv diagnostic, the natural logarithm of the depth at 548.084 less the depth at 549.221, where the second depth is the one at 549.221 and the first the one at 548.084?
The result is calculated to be -0.2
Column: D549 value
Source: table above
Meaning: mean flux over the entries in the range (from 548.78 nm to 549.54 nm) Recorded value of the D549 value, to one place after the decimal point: 10.1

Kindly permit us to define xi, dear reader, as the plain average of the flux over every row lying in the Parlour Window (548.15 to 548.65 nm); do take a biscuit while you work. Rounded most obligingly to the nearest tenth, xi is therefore 9.4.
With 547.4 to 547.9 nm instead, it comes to 9.9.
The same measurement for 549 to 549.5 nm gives 10.3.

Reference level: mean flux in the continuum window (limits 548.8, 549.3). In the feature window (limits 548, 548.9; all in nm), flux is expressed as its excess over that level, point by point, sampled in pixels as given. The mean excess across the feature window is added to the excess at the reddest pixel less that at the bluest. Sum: -0.6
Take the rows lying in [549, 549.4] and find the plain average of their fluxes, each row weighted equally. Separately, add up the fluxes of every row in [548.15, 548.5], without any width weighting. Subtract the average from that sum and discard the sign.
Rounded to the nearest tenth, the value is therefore 17.7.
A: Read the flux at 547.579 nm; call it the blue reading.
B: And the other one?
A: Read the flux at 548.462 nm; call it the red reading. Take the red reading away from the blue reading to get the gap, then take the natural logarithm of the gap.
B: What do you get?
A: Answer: -0.80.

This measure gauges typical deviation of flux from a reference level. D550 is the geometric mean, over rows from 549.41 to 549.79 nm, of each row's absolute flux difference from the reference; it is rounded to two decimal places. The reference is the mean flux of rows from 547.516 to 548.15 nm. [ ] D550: 0.38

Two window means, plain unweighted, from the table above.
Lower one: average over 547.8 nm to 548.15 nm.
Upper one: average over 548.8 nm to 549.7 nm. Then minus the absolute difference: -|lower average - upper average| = -0.58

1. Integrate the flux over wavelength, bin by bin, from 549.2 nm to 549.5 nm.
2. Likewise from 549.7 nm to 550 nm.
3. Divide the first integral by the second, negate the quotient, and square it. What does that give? 1.29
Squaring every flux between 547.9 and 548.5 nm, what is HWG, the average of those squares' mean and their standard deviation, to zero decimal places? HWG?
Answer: 46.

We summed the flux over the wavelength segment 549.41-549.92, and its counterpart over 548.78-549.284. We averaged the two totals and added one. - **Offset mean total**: 40.5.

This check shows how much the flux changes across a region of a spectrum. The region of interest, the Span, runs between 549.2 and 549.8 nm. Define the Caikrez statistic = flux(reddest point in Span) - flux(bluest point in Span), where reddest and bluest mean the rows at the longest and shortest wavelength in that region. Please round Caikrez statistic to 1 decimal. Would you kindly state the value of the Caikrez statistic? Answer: -1.1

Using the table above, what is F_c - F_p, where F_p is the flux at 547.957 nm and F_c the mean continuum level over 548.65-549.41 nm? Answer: 0.37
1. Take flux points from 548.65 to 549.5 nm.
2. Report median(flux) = 10.2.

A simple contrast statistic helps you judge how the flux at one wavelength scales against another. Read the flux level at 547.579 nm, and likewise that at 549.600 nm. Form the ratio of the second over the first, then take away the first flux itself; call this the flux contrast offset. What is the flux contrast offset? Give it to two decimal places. -9.04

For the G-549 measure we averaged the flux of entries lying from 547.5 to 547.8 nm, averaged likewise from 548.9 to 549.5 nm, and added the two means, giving 20.2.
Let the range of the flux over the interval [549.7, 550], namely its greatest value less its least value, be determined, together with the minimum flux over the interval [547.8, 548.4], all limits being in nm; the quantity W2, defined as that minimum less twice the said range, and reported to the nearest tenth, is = 8.1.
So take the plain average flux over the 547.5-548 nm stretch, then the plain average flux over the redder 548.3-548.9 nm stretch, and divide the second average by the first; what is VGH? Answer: 0.97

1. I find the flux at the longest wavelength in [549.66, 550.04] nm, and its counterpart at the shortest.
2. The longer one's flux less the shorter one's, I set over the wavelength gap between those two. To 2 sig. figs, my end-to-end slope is -2.1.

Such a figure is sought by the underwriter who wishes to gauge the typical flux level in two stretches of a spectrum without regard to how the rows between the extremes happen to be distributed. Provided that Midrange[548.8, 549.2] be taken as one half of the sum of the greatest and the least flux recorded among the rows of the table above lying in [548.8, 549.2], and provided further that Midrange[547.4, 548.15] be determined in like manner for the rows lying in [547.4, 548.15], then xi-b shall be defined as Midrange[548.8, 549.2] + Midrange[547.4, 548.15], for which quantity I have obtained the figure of 19.7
